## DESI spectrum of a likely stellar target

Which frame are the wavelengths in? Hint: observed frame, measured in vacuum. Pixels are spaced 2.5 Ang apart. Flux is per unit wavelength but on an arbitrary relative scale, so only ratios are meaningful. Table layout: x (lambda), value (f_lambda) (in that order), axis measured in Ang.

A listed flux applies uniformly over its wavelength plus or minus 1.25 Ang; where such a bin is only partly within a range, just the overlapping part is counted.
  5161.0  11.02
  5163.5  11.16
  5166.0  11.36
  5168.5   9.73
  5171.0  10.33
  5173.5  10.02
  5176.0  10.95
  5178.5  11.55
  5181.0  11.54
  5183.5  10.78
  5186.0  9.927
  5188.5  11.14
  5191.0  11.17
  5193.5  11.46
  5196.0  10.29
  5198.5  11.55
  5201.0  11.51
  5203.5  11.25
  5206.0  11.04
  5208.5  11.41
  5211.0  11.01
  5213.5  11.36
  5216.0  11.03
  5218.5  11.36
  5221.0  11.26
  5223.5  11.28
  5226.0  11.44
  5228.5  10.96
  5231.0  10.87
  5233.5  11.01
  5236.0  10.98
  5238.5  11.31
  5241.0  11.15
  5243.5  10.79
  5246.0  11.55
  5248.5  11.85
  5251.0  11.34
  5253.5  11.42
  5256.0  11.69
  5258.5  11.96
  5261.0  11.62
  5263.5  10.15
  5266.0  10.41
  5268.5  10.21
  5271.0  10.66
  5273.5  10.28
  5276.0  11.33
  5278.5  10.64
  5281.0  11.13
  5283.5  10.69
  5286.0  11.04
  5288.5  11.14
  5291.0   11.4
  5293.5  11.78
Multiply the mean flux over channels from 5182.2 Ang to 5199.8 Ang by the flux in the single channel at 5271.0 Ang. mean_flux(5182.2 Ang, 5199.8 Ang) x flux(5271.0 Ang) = 116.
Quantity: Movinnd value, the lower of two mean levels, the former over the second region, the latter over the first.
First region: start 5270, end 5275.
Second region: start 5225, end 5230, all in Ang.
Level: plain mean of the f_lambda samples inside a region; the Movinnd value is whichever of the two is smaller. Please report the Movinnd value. 10.5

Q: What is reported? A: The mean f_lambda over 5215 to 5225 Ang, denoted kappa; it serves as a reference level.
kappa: 11.2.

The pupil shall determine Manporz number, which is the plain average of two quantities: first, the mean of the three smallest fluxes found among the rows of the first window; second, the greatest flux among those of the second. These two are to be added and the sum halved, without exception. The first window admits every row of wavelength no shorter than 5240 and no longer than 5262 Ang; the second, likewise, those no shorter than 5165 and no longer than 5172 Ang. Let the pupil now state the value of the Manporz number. 11.23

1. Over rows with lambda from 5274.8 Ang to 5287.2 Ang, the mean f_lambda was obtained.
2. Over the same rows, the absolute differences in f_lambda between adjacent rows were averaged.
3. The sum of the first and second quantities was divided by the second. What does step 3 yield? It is 23.3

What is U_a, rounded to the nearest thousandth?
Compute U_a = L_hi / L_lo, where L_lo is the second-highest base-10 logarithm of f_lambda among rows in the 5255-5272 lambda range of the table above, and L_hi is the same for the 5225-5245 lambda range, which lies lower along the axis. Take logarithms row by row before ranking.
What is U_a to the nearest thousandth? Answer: 0.987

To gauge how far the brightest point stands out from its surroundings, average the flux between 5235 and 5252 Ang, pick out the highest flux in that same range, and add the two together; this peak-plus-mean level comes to 23.1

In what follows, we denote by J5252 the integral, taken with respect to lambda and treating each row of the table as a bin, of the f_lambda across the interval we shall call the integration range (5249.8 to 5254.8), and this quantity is 57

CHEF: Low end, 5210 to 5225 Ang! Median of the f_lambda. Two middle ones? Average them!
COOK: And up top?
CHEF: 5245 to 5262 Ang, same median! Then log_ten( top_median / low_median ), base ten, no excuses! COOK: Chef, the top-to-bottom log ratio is 0.013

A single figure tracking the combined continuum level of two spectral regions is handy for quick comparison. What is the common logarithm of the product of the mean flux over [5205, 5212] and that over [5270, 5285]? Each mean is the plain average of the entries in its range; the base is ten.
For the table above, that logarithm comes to 2.08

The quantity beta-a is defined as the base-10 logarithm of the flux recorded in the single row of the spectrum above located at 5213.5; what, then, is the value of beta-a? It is 1.06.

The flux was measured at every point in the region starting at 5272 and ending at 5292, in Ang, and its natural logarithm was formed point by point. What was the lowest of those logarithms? 2.33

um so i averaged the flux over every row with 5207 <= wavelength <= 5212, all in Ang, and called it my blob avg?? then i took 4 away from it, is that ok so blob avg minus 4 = 7.21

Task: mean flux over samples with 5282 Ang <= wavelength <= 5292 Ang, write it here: 11.1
